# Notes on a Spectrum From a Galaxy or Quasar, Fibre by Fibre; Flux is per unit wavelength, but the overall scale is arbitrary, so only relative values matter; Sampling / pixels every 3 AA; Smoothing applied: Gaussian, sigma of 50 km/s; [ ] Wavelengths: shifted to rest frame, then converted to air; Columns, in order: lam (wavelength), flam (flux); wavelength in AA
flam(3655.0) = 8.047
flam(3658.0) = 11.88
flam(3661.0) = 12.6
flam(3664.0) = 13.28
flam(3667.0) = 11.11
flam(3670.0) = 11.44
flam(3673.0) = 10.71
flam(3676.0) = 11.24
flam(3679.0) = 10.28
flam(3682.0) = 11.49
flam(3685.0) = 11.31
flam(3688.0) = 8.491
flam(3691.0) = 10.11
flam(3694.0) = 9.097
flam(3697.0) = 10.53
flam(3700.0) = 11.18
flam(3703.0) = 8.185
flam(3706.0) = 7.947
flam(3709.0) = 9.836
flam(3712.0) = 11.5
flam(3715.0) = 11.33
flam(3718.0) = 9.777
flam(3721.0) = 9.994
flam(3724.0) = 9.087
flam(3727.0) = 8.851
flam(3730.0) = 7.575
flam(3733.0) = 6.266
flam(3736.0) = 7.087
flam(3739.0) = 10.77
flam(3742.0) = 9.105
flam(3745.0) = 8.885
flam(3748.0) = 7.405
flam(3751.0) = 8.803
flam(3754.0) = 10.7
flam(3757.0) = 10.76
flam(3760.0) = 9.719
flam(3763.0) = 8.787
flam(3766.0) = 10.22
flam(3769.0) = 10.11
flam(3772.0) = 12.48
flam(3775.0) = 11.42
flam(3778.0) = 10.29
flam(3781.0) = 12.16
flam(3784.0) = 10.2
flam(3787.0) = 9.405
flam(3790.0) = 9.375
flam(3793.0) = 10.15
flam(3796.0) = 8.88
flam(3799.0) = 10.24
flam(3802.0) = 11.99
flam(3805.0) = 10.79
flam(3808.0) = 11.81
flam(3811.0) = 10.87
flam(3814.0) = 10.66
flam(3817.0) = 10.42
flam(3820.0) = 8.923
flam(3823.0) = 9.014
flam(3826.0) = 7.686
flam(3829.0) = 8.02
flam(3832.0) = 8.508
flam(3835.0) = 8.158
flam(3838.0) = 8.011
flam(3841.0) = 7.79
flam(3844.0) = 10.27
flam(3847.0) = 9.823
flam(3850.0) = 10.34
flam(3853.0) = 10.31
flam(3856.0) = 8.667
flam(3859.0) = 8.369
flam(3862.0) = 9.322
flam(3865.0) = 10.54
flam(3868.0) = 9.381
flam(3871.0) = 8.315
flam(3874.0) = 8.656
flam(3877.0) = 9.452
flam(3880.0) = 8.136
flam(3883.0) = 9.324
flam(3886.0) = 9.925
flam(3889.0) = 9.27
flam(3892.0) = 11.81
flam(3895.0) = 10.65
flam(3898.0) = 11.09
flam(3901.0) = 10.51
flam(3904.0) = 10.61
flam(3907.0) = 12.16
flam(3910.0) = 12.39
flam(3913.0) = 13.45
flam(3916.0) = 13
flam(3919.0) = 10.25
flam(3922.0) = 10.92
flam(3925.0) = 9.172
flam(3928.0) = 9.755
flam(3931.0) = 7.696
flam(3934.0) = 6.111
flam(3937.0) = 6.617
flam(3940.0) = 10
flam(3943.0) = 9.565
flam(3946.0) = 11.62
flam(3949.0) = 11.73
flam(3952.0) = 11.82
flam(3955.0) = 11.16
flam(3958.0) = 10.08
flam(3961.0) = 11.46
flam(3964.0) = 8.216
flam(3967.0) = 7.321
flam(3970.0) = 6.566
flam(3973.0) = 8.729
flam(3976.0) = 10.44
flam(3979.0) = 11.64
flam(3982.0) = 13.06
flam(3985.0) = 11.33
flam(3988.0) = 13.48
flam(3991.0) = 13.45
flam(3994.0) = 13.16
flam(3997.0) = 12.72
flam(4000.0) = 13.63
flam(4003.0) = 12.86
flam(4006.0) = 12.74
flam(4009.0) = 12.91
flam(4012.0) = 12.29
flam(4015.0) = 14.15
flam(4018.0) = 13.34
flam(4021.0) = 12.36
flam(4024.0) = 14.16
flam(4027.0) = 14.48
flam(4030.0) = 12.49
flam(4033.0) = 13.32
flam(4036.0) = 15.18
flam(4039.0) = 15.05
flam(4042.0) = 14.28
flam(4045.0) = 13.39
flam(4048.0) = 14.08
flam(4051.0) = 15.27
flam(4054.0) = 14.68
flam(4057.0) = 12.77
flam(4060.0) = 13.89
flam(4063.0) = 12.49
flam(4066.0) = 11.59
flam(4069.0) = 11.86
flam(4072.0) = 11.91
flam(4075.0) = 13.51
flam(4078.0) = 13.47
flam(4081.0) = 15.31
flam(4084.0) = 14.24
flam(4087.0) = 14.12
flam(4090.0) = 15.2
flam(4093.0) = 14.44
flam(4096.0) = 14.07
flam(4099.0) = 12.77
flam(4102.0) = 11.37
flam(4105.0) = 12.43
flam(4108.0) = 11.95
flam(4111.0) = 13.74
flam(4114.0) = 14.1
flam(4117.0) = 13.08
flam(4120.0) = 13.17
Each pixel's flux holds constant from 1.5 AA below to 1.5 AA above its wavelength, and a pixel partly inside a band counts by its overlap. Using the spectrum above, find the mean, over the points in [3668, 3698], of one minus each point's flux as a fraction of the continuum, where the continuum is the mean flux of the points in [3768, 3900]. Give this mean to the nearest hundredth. -0.07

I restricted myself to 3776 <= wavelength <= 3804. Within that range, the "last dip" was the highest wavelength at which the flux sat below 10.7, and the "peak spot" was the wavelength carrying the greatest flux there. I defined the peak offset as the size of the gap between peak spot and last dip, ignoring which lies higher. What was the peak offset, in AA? 18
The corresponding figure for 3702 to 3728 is 15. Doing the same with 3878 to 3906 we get 12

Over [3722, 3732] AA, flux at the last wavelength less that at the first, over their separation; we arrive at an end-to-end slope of -0.3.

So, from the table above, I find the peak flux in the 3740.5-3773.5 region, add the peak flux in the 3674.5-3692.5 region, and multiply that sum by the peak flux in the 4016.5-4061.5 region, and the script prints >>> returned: 366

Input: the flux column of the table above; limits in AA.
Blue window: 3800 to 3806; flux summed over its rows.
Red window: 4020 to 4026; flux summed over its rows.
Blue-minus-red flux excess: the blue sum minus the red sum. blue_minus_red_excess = -3.7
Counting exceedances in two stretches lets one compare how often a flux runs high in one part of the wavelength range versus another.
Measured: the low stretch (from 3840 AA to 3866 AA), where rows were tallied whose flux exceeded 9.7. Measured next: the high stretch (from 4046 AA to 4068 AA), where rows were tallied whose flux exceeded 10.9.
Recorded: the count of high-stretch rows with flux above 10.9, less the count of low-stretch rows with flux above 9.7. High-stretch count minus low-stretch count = 2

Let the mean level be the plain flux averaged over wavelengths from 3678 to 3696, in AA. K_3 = 10.1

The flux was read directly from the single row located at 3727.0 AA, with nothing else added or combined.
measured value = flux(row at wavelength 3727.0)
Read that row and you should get 8.851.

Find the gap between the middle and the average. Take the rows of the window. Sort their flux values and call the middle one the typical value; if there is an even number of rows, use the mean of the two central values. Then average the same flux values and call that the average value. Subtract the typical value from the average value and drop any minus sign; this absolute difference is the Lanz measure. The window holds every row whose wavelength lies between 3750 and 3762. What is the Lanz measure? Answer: 0.21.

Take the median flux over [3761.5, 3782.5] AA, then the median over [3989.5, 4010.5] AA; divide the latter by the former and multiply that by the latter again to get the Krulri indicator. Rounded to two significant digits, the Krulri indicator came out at 16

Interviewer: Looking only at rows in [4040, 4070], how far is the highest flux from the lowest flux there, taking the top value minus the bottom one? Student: 3.7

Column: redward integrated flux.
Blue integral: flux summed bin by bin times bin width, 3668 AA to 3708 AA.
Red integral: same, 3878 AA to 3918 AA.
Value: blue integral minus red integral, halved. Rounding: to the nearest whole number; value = -15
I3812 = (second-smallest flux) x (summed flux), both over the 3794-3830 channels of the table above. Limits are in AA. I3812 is 957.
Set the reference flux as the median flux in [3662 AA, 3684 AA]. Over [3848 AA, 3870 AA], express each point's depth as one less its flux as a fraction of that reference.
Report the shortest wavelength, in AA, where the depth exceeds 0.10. 3856.0 AA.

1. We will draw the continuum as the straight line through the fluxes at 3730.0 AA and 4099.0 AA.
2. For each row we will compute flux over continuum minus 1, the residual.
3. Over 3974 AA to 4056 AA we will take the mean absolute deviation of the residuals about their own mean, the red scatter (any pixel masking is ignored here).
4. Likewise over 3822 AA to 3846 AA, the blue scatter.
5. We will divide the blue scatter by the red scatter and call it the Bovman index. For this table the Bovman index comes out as 1.1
